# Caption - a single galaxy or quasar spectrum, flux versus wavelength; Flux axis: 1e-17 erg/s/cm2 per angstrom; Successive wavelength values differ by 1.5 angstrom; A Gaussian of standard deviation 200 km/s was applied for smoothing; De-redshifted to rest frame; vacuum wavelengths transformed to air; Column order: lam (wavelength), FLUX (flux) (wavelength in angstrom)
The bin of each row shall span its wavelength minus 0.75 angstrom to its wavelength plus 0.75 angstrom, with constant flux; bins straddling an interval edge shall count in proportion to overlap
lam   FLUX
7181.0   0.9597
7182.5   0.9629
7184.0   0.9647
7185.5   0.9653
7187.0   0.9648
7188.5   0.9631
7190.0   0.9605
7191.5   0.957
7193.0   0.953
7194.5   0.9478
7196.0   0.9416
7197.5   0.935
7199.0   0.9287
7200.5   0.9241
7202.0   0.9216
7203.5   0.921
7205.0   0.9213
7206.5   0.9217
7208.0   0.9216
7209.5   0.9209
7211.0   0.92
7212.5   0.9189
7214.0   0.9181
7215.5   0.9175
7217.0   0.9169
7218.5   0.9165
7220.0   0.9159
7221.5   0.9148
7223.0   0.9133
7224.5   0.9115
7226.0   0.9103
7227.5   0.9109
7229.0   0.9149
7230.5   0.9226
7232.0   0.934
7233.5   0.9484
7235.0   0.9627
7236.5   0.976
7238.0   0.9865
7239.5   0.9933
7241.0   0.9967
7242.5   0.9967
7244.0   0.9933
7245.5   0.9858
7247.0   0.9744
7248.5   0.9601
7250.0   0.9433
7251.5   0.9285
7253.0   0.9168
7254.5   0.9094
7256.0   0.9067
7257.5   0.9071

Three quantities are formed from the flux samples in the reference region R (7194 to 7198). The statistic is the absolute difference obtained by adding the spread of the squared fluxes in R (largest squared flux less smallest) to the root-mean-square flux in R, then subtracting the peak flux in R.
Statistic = 0.018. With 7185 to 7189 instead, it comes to 0.003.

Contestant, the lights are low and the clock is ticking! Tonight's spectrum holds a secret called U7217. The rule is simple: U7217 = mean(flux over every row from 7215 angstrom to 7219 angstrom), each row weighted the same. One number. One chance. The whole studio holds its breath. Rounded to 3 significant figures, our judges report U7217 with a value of 0.917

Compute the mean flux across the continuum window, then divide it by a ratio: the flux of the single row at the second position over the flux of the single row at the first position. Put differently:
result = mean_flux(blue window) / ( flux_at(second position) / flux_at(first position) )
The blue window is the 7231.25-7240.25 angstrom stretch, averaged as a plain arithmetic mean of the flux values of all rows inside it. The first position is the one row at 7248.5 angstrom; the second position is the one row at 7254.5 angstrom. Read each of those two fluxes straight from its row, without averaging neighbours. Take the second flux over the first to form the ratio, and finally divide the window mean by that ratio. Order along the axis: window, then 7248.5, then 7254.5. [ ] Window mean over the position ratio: 1.021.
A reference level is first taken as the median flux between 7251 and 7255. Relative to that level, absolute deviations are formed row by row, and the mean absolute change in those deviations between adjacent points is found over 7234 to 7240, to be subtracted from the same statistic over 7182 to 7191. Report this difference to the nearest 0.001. -0.009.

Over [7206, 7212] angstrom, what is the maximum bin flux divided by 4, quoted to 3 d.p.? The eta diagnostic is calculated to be 0.230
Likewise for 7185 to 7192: 0.241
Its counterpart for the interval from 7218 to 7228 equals 0.229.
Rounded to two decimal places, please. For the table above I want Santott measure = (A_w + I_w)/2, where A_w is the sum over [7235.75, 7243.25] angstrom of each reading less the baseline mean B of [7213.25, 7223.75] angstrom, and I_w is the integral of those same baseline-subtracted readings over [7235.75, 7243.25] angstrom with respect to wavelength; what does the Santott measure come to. 0.46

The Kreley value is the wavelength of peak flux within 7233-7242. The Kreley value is 7241.0 angstrom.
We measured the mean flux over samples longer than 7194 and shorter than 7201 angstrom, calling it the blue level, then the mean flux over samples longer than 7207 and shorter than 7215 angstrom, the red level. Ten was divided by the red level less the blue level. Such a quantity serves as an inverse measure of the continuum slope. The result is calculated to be -644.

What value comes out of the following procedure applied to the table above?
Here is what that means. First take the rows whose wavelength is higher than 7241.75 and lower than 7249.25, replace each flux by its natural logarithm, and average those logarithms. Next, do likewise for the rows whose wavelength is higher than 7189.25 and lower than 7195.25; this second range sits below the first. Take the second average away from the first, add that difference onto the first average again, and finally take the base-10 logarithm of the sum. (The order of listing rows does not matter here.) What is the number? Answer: -2.0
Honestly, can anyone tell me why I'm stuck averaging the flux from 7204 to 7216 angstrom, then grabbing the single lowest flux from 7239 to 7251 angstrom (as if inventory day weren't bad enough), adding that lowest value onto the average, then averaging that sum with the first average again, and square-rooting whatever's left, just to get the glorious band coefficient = 1.180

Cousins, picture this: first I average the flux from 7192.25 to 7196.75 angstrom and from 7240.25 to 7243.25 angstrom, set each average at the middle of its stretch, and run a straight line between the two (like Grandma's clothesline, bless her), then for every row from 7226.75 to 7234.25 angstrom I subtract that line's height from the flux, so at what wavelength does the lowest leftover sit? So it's 7227.5 angstrom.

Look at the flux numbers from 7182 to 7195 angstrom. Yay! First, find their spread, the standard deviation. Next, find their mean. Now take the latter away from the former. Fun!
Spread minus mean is -0.954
